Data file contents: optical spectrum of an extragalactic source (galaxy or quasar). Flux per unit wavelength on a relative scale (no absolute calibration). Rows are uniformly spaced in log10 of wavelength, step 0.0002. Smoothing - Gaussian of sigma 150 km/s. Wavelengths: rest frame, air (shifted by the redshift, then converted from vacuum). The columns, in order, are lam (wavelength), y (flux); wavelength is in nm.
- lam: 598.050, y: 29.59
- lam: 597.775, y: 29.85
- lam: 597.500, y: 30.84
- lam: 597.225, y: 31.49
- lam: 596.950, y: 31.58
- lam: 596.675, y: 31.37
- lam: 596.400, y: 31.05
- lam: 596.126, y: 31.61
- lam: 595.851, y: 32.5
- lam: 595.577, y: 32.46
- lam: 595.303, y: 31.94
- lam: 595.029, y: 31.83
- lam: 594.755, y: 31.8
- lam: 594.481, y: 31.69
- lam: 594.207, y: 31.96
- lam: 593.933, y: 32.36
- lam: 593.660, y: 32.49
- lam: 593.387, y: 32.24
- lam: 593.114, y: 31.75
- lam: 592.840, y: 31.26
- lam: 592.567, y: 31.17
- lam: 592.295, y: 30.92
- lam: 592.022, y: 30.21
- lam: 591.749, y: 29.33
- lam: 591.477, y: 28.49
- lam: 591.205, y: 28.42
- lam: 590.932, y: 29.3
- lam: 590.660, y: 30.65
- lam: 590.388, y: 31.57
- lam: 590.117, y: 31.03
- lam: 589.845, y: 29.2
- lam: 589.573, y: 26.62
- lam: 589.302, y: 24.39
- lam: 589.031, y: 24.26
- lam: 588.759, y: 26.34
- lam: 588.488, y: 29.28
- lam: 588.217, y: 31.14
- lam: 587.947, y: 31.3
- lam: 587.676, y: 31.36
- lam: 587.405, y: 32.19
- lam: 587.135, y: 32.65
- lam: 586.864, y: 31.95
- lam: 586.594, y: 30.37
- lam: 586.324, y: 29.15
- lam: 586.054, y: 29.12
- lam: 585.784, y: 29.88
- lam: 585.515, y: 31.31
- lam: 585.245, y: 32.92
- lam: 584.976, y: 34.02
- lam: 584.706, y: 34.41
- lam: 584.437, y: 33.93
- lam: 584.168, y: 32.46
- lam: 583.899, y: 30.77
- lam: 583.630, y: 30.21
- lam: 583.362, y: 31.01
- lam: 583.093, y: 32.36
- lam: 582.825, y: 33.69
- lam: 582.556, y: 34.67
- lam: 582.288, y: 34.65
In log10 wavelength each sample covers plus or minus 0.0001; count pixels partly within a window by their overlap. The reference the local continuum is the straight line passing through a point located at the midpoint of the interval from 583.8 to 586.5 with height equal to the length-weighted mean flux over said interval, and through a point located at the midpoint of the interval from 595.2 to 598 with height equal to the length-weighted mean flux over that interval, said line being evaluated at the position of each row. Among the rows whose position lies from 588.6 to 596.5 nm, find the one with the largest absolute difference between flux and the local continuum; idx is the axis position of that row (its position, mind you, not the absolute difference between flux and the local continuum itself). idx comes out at 589.031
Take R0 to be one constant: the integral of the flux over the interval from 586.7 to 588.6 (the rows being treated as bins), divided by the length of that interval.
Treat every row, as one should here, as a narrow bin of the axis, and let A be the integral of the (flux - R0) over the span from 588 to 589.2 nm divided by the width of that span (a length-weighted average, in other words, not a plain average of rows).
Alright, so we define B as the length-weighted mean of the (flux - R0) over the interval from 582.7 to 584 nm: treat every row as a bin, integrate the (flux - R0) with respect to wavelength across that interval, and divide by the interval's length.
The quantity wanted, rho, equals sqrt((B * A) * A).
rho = 1.6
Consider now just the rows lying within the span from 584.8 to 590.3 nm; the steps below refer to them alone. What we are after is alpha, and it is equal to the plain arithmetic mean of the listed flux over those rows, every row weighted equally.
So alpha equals 29.9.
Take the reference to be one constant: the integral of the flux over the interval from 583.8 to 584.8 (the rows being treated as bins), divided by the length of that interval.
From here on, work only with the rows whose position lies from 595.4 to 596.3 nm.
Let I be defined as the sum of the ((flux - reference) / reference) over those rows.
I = -0.07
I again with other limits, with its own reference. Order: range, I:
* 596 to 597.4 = -0.23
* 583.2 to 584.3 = -0.22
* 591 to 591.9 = -0.38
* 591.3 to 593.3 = -0.52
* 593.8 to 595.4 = -0.18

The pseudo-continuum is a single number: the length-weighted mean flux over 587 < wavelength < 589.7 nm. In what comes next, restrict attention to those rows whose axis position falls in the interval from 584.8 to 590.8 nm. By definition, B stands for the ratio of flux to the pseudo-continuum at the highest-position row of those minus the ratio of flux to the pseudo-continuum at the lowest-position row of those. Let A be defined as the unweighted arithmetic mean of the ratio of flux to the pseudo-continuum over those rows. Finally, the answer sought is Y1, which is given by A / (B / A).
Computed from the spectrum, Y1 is -9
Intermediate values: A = 1.04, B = -0.12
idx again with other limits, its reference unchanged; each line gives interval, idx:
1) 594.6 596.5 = 595.851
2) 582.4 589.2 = 589.031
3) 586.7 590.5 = 589.031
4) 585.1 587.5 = 586.054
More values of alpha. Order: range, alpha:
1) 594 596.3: 32.0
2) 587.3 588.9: 30.3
